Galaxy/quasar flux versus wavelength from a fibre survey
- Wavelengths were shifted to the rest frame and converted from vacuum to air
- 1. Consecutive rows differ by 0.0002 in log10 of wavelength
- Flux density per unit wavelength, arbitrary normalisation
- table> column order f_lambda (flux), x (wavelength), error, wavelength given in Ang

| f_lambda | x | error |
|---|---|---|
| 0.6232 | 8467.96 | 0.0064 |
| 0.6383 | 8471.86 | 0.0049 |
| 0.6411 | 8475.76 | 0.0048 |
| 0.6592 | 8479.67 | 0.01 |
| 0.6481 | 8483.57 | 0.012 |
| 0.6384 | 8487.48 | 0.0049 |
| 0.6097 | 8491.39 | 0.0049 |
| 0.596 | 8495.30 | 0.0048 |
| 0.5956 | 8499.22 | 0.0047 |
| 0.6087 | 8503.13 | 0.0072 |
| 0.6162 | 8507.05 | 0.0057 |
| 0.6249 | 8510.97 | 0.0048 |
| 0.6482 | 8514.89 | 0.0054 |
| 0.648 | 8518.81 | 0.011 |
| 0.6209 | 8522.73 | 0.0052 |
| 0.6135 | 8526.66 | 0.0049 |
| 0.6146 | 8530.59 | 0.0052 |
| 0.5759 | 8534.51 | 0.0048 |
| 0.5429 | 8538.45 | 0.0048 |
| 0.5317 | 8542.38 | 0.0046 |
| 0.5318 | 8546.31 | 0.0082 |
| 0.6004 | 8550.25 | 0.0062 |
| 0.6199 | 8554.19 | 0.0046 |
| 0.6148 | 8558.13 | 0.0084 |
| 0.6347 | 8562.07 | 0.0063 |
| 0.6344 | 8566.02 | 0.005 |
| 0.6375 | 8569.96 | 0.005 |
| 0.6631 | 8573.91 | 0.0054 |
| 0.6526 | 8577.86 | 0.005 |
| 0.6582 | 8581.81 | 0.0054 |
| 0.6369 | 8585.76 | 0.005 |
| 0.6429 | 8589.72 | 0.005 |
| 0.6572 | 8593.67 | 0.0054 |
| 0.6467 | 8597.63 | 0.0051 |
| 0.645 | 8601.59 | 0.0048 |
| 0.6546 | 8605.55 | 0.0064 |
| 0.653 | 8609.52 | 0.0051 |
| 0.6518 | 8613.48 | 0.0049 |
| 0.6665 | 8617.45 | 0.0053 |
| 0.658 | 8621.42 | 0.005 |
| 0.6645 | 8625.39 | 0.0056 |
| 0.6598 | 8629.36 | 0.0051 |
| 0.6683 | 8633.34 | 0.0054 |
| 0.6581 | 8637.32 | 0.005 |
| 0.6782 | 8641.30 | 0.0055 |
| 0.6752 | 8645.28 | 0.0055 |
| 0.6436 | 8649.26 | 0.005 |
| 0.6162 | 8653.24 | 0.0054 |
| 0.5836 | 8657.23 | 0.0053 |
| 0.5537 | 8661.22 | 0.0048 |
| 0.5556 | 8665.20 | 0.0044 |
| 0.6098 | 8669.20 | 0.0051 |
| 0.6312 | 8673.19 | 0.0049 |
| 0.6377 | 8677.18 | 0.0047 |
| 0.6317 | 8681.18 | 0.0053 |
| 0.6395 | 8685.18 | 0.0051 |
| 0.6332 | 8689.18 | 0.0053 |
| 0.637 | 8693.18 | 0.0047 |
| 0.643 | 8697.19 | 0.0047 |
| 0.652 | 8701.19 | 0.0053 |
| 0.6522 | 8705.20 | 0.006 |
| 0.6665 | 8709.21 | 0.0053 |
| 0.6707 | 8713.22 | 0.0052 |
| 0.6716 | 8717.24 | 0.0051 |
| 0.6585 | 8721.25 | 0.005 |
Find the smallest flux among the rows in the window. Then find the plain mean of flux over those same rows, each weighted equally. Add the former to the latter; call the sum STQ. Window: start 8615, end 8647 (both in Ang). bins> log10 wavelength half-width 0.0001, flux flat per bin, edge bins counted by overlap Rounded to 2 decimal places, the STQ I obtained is 1.32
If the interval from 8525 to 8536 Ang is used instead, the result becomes 1.18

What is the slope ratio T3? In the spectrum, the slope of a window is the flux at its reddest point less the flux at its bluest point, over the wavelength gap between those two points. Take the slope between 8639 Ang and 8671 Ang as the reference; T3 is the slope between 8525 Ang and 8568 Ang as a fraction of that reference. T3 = -0.2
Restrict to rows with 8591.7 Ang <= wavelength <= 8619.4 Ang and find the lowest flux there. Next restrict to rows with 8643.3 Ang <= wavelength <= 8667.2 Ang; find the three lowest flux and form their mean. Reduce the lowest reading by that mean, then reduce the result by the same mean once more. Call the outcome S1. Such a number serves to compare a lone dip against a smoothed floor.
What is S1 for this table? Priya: -0.48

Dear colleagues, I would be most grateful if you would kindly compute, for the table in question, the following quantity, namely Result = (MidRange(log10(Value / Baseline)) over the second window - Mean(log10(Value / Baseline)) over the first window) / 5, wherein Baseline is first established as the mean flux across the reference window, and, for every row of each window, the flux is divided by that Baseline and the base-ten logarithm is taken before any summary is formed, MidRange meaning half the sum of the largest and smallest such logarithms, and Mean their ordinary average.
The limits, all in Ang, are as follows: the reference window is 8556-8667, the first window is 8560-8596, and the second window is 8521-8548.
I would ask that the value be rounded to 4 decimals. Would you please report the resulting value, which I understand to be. -0.0102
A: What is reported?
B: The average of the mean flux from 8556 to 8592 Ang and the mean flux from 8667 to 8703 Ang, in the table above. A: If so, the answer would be 0.638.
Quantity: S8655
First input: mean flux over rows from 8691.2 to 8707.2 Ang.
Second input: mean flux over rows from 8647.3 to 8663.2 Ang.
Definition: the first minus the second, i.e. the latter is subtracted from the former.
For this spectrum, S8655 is 0.05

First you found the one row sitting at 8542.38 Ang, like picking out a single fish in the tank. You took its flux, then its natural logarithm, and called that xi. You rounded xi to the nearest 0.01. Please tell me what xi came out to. -0.63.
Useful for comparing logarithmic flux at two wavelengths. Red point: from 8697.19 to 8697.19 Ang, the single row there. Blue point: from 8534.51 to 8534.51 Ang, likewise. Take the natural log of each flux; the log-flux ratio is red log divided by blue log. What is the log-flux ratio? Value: 0.80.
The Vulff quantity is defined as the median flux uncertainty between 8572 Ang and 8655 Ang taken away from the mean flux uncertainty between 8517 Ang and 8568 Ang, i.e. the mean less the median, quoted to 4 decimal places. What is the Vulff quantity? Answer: 0.0010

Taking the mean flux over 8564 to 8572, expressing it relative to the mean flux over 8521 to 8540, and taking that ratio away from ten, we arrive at 8.93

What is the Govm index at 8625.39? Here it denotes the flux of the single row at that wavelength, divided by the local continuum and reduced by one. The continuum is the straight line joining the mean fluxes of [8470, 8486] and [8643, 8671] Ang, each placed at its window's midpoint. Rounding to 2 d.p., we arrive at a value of 0.08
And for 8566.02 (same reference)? 0.01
